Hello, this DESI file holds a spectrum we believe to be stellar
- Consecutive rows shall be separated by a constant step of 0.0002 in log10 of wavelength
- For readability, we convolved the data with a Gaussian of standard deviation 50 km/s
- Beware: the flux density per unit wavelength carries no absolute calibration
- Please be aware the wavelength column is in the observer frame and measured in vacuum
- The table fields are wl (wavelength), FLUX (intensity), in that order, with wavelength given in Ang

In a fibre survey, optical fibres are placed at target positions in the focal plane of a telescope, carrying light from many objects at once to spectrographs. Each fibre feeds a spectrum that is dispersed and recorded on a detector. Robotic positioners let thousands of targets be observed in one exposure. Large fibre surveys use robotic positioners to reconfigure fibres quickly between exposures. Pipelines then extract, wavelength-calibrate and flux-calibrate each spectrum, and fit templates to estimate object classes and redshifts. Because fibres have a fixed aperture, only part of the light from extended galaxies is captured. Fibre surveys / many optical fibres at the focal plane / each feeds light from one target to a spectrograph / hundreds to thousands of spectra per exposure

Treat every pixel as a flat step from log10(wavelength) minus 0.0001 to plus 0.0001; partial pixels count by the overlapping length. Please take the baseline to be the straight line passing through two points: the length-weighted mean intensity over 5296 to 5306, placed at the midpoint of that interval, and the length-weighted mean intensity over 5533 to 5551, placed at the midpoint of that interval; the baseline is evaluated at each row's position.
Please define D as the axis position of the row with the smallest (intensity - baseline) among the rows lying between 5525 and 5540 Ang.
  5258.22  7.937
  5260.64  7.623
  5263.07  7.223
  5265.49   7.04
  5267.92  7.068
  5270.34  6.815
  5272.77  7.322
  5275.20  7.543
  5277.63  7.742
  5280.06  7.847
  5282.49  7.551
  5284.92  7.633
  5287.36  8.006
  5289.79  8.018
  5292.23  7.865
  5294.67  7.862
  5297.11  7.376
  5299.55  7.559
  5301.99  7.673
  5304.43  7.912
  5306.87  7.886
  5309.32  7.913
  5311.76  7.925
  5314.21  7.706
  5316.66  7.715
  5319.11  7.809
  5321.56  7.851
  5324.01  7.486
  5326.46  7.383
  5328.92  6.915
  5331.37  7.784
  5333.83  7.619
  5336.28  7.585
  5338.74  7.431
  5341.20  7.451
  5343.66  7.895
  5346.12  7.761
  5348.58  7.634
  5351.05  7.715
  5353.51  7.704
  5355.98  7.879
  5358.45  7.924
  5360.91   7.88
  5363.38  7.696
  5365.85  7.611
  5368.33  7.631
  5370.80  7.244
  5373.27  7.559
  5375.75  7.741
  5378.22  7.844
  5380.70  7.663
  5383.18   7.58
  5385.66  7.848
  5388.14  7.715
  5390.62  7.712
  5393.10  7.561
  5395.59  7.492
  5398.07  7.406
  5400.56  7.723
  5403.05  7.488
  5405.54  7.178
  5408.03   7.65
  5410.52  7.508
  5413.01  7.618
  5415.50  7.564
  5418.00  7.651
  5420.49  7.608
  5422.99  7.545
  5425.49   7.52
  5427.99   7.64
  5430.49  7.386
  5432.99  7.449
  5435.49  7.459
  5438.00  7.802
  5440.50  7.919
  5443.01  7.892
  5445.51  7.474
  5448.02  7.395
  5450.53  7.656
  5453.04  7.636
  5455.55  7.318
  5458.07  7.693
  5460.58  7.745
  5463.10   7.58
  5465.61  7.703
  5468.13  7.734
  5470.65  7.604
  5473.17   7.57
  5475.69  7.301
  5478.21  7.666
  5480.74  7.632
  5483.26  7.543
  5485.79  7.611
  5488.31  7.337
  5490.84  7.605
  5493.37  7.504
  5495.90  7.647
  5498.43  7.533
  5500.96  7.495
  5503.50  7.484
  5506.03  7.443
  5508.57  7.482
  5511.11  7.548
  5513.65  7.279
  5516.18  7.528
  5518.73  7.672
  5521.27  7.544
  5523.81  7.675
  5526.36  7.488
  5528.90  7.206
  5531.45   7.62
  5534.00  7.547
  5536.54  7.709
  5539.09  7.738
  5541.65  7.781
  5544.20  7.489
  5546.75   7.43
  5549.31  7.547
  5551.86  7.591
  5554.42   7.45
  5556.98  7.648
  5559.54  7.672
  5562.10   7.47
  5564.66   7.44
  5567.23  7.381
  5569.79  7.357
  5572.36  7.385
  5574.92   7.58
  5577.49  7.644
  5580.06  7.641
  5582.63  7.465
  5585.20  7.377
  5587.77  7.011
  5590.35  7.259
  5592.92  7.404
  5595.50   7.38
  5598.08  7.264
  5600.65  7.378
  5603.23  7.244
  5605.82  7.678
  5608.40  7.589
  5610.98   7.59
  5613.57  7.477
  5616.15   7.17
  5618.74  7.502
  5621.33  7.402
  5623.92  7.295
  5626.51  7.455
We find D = 5528.90 Ang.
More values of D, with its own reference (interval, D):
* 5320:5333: 5328.92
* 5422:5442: 5430.49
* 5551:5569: 5567.23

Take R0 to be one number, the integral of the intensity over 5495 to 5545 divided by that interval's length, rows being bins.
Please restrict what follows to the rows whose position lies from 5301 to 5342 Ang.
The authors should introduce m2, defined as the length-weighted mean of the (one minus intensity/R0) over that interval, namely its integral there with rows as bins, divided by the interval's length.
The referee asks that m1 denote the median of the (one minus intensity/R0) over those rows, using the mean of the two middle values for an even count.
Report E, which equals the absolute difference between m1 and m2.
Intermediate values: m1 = -0.021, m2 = -0.014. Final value 0.0073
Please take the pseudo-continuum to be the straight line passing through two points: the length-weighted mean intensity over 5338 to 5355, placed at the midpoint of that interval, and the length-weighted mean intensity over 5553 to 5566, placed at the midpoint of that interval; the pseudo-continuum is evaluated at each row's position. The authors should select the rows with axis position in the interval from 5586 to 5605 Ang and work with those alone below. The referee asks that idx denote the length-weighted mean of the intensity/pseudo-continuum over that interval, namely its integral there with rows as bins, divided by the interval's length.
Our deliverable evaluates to 0.97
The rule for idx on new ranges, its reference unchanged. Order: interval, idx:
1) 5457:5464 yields 1.01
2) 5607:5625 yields 0.99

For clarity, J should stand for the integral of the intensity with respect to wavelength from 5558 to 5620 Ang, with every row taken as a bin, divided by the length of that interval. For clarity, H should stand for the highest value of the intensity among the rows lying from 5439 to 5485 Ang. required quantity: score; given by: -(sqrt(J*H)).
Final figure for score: -7.67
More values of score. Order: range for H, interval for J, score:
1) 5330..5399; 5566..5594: -7.66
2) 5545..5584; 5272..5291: -7.70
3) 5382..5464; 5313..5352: -7.76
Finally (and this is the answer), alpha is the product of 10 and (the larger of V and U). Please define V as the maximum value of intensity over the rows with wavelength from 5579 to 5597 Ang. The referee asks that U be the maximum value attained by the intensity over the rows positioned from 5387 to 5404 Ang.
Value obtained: 77.2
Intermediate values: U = 7.723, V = 7.641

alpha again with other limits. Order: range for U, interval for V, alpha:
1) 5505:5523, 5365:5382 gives 78.4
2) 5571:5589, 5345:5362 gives 79.2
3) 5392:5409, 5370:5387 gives 78.5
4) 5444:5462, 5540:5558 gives 77.8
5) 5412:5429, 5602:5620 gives 76.8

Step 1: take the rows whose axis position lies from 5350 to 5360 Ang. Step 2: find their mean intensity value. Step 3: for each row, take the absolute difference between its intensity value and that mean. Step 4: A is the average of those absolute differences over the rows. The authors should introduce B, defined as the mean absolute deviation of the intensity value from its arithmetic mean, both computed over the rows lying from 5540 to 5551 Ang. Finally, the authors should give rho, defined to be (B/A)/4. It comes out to 0.29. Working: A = 0.10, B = 0.11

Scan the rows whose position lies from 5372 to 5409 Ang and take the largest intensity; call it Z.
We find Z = 7.848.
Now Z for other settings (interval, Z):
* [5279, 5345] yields 8.018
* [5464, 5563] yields 7.781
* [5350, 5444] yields 7.924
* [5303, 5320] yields 7.925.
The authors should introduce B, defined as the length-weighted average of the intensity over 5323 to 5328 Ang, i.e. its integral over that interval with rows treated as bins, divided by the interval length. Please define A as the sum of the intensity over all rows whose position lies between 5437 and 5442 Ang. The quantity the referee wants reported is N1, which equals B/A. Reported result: 0.470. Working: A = 15.7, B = 7.39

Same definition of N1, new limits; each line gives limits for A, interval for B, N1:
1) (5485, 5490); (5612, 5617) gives 0.492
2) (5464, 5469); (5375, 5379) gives 0.506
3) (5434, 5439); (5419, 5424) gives 0.497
